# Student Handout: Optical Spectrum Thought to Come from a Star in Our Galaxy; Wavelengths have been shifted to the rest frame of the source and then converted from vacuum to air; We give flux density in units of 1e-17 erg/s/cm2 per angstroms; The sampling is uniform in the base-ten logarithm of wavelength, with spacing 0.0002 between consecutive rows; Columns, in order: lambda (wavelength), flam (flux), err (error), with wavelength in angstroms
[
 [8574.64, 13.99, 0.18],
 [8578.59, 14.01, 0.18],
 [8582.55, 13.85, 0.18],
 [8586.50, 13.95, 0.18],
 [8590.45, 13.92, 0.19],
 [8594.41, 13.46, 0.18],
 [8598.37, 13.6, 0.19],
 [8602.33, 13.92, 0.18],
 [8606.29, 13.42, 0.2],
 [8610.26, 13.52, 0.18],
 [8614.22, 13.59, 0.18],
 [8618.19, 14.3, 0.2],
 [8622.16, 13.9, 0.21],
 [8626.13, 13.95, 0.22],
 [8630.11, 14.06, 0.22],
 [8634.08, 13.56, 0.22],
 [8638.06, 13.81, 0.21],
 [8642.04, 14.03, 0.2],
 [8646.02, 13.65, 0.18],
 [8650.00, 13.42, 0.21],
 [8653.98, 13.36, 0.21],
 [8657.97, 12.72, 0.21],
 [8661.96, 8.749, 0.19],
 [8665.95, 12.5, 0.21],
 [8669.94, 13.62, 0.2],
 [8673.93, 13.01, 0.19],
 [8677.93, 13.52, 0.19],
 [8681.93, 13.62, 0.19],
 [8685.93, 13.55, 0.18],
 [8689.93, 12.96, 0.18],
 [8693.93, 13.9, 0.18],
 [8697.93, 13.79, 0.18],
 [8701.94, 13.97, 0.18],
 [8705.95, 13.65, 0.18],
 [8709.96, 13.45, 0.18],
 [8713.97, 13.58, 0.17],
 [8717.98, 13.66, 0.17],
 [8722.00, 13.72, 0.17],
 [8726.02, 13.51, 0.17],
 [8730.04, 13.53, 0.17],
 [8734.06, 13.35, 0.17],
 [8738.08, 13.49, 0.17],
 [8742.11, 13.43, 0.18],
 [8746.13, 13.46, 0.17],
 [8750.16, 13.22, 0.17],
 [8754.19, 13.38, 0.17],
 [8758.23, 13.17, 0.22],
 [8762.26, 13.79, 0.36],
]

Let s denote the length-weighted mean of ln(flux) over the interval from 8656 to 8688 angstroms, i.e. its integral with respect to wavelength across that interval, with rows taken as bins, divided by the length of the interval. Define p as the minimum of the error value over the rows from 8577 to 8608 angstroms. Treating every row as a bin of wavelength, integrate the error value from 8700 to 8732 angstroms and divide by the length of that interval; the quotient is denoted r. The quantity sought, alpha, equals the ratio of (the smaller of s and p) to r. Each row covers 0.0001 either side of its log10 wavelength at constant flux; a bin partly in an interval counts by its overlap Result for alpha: 1.04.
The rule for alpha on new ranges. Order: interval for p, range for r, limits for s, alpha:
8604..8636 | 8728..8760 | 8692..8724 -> 1.02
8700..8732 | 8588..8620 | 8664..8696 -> 0.91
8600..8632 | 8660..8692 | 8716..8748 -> 0.94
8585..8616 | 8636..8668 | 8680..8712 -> 0.89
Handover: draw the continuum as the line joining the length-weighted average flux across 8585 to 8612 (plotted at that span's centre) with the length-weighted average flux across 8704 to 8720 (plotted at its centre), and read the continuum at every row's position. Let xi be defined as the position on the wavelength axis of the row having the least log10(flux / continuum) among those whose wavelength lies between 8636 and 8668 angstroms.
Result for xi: 8661.96 angstroms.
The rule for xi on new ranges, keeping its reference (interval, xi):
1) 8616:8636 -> 8634.08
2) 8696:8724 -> 8709.96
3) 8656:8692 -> 8661.96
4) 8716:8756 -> 8750.16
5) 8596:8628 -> 8606.29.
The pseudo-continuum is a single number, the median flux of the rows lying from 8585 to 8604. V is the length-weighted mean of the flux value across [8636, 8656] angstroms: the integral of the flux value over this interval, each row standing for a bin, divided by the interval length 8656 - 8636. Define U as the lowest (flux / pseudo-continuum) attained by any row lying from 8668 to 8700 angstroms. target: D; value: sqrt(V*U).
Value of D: 3.57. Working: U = 0.93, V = 13.7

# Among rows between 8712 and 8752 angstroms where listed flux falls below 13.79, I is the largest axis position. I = 8750.16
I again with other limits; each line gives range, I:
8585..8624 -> 8614.22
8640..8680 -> 8677.93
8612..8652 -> 8650.00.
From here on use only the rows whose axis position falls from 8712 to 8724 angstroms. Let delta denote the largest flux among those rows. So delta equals 13.72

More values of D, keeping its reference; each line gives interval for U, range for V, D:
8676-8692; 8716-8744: 3.55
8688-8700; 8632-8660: 3.55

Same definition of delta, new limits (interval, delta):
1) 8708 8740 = 13.72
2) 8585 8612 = 13.95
